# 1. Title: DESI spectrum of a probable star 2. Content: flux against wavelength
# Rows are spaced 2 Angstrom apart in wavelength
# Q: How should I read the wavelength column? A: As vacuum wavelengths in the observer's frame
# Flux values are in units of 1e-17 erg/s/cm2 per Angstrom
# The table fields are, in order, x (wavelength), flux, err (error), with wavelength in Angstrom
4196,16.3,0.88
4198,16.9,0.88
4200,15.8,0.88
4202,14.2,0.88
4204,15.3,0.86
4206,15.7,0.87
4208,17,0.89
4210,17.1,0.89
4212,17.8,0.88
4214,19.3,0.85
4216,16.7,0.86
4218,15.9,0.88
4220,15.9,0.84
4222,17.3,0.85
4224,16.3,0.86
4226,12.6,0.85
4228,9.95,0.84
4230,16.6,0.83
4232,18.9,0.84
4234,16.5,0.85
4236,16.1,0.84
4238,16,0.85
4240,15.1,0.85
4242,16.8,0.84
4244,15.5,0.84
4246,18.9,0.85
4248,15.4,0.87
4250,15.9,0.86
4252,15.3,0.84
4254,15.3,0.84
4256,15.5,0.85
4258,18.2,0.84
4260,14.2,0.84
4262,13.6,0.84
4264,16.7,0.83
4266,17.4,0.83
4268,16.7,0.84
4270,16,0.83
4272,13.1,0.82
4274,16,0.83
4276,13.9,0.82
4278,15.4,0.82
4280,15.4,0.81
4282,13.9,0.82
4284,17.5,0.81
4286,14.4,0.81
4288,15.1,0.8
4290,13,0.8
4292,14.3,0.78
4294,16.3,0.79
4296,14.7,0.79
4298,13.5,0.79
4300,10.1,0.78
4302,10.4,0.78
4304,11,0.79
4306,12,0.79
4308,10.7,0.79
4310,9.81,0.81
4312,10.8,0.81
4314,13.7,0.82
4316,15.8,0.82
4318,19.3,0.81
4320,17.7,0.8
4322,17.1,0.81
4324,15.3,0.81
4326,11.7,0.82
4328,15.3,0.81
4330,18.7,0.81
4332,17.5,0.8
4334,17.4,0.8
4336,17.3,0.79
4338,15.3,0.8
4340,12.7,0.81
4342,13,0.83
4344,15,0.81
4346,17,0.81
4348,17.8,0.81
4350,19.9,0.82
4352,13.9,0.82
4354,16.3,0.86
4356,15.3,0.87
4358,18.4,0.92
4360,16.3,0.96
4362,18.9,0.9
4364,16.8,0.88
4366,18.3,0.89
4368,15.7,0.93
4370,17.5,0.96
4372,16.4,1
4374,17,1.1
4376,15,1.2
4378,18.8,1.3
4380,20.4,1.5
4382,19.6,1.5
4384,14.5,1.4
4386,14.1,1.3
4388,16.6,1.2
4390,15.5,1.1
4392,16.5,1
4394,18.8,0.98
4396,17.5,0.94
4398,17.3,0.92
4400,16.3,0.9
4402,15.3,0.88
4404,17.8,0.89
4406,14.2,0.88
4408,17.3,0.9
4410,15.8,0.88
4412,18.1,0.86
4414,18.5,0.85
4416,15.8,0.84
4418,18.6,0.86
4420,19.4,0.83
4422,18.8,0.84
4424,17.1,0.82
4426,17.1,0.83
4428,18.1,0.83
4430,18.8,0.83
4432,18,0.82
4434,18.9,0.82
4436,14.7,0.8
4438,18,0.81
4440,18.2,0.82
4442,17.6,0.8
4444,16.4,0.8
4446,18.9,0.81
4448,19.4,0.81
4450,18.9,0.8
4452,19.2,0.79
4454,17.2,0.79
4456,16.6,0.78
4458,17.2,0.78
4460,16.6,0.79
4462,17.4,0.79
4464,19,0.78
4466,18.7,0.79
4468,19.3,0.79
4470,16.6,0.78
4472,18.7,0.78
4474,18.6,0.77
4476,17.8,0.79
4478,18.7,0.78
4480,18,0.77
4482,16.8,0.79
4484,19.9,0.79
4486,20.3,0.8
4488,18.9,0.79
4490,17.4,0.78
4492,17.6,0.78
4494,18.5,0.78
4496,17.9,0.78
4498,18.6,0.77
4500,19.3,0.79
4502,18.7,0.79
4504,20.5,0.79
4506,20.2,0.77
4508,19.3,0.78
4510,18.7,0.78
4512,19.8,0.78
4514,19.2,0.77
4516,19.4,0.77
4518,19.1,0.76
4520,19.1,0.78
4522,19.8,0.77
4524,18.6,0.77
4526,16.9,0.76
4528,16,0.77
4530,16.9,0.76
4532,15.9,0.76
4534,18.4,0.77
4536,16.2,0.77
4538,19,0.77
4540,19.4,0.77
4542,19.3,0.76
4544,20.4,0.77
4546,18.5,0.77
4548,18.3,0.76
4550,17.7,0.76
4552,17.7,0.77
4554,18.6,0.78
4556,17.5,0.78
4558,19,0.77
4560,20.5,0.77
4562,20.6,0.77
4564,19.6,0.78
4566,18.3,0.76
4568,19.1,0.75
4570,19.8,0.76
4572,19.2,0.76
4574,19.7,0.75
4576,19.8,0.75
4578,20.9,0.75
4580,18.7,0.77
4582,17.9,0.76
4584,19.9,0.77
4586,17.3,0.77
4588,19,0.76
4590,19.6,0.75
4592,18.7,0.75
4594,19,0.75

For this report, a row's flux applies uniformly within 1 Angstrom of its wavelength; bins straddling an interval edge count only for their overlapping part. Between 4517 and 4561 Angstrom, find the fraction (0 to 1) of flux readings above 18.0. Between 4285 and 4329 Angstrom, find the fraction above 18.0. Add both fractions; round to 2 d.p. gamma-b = 0.68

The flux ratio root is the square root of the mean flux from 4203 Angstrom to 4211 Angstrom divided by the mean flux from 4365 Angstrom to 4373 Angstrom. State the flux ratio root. 0.98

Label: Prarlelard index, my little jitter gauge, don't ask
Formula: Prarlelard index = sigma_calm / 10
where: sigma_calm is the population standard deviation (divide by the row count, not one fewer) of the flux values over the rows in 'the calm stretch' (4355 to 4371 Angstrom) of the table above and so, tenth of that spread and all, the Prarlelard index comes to 0.125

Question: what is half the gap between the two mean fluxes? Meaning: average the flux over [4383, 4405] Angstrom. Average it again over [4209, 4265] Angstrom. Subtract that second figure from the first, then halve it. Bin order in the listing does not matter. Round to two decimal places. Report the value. 0.17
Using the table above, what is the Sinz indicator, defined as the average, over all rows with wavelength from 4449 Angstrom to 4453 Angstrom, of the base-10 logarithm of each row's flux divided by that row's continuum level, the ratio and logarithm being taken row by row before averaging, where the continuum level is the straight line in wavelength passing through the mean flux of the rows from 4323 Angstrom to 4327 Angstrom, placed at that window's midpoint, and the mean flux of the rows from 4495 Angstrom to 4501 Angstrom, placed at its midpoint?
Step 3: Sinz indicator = 0.044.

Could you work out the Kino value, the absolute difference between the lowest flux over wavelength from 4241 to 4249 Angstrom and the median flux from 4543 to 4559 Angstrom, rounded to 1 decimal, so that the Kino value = 3.0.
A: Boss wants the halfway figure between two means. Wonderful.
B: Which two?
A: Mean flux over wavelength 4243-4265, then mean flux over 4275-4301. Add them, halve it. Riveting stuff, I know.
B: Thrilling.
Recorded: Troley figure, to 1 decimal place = 15.1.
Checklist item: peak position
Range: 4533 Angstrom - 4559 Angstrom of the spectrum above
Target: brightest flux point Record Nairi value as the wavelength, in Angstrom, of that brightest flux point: 4544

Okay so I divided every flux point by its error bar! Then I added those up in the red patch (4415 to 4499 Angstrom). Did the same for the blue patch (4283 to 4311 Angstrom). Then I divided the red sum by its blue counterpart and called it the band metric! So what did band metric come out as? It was 4.1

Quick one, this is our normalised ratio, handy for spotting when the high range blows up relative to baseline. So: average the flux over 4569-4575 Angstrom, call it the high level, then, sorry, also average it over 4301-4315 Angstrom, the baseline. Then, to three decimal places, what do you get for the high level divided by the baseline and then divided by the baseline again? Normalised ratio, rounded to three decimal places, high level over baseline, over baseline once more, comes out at 0.156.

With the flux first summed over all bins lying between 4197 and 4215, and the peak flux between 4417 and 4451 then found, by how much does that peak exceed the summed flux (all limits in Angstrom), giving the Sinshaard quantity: -130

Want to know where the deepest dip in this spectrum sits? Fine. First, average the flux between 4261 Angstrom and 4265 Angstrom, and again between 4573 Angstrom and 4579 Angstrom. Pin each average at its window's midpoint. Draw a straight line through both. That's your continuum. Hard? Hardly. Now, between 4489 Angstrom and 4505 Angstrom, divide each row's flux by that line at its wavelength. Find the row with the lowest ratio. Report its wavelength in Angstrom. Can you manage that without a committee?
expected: 4490 Angstrom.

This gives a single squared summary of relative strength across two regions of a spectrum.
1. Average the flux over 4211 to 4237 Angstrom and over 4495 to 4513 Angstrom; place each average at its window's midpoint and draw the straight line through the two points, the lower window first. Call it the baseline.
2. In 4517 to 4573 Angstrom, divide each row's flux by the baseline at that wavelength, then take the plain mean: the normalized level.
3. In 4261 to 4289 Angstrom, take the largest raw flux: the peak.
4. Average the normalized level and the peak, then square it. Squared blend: 85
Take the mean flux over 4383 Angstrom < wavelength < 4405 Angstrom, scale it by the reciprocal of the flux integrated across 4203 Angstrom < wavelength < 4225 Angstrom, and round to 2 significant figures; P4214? 0.044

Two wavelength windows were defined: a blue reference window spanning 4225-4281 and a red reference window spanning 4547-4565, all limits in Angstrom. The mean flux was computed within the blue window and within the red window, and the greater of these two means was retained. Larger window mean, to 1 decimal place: 18.8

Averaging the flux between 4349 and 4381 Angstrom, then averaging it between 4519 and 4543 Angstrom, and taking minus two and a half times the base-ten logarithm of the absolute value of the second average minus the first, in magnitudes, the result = 0.27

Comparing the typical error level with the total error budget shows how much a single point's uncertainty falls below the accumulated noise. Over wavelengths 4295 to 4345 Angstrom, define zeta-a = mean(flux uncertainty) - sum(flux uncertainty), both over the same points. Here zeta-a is -19.3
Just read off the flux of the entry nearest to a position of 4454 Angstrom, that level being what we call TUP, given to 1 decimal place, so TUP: 17.2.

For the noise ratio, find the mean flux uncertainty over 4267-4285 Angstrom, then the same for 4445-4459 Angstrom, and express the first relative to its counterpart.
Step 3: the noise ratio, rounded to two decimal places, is 1.04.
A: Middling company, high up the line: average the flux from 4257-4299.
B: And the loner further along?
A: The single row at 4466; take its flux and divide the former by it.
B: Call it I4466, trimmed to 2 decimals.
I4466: 0.81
